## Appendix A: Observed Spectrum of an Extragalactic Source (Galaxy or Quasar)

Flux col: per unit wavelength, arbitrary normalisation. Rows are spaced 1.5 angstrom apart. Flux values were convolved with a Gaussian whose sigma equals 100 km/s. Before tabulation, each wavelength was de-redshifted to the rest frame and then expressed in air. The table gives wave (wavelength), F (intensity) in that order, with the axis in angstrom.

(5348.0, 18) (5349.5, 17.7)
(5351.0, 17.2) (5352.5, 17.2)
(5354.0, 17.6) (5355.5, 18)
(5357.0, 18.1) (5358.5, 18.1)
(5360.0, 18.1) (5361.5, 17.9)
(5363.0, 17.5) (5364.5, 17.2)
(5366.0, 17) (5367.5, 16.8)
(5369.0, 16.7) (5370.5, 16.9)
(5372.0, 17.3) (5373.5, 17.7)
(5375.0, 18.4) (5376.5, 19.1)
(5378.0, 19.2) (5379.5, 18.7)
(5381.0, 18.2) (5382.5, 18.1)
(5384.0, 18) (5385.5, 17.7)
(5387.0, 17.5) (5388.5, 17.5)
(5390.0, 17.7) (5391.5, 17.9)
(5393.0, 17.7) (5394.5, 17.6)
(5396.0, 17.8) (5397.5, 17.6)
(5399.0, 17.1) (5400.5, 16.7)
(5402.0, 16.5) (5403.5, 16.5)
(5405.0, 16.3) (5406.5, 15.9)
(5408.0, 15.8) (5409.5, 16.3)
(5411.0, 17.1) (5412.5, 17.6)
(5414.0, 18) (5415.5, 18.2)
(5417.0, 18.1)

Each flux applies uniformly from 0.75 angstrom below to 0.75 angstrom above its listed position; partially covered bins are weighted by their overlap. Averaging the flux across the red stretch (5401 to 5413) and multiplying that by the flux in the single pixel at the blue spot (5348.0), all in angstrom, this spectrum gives 297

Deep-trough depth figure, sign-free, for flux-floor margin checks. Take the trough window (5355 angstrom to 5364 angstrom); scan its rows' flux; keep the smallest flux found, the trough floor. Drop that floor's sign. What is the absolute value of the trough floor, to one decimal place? 17.5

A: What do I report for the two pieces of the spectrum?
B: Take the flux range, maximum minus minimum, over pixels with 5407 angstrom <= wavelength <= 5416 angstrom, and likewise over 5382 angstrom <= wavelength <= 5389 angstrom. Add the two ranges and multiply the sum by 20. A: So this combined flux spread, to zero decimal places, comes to 60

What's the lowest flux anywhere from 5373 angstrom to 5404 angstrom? 16.5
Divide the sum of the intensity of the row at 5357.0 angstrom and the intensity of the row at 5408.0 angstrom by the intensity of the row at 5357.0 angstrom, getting 1.87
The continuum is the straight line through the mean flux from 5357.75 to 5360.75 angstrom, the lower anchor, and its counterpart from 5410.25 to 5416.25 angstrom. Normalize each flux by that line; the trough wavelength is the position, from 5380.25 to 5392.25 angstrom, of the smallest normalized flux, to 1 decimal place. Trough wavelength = 5387.0 angstrom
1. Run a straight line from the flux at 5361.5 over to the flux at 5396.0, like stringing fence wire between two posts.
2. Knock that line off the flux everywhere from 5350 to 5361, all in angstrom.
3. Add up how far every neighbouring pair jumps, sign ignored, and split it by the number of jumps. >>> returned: 0.15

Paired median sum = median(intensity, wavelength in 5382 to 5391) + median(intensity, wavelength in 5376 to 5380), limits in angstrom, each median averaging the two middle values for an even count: 36.8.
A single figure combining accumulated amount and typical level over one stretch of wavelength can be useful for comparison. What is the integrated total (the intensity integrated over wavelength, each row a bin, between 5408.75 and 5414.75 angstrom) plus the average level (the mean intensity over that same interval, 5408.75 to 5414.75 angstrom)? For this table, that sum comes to 121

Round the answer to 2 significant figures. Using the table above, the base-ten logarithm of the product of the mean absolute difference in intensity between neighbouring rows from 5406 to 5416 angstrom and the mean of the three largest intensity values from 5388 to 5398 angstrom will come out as 0.87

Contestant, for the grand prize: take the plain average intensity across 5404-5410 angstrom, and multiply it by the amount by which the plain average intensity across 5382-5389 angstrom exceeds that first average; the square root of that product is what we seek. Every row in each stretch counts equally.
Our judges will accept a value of 5.2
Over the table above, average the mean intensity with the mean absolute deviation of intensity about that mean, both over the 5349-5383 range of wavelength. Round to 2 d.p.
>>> 9.16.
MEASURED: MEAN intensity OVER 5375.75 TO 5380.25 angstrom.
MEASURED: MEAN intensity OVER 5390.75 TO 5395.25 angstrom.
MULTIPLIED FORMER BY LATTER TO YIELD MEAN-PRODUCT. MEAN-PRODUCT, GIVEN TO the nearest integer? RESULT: 337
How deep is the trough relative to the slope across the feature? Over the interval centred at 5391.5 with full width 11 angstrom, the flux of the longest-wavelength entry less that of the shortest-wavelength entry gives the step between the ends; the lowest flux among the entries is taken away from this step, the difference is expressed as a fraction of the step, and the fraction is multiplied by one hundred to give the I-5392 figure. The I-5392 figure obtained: -5733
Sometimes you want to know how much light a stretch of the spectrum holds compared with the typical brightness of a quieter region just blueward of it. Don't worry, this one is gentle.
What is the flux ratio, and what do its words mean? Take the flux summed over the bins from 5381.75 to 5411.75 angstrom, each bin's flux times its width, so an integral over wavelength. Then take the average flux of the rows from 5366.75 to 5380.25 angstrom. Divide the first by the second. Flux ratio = 29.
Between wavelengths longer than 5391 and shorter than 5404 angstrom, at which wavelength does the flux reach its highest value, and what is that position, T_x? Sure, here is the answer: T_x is 5391.5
